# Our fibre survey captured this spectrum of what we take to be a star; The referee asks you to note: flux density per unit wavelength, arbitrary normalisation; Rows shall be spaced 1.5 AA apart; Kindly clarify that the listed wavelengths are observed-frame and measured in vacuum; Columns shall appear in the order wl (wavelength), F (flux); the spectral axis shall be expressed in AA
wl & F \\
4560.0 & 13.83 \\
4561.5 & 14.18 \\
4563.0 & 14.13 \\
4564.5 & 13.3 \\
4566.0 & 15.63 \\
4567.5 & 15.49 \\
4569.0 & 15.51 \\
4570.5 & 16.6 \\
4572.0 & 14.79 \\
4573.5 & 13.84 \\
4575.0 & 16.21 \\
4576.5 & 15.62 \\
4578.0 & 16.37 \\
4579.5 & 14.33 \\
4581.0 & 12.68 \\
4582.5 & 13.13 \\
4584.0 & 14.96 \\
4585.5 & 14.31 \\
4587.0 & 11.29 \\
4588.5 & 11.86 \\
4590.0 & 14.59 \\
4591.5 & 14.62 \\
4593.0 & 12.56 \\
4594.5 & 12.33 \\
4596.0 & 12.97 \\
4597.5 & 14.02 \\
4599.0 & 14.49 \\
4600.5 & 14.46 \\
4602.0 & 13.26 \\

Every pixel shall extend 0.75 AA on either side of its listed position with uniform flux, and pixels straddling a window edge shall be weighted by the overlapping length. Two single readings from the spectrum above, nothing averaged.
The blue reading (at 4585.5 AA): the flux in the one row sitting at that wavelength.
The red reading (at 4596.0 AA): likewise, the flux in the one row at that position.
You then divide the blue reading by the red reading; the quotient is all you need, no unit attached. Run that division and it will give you 1.10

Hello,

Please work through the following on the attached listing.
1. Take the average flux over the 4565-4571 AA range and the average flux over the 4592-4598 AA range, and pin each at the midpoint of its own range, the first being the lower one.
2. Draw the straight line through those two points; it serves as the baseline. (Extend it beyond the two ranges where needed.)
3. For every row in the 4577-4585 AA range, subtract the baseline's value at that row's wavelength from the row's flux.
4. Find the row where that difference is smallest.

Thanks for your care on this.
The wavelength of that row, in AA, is 4581.0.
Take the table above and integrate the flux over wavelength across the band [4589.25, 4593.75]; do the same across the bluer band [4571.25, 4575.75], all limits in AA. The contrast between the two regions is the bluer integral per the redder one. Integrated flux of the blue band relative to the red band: 1.07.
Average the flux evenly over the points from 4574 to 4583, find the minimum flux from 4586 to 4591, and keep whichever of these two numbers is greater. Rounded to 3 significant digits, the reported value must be 14.7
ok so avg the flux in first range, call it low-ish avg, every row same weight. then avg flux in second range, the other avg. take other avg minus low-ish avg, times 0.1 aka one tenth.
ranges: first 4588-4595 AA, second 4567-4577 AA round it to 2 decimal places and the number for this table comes 0.22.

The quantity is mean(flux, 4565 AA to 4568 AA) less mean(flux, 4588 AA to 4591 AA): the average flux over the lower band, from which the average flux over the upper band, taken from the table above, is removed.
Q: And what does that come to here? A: 2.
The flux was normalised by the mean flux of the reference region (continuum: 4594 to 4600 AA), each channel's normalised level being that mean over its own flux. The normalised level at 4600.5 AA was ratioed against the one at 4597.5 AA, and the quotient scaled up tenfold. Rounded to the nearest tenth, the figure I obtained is 9.7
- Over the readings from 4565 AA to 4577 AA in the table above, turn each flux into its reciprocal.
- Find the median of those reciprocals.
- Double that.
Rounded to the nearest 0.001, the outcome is 0.128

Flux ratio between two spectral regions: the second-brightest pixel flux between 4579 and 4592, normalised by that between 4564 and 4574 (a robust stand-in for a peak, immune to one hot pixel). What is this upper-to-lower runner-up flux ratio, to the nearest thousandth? 0.935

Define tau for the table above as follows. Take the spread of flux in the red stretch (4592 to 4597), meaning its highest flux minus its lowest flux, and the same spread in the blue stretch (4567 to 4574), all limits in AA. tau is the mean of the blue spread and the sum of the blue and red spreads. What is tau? 3.1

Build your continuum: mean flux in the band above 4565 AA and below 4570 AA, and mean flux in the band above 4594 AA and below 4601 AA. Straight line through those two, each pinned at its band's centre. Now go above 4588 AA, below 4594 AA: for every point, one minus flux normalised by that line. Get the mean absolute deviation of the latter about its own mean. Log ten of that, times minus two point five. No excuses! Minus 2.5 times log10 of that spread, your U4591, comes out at 2.68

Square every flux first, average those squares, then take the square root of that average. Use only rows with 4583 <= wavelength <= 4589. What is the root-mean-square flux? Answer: 13.2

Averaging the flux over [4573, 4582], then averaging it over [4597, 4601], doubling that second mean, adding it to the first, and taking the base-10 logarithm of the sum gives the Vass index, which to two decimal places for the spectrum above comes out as 1.64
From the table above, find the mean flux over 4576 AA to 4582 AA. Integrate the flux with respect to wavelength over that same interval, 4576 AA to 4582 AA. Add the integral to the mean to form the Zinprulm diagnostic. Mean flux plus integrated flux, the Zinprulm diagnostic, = 103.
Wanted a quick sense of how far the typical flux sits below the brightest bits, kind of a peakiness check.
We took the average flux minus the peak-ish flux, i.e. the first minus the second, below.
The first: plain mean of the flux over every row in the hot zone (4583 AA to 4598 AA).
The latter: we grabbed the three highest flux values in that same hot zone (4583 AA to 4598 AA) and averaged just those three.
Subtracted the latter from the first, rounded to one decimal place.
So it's -1.4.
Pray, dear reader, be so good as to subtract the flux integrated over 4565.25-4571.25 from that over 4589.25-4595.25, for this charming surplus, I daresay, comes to -14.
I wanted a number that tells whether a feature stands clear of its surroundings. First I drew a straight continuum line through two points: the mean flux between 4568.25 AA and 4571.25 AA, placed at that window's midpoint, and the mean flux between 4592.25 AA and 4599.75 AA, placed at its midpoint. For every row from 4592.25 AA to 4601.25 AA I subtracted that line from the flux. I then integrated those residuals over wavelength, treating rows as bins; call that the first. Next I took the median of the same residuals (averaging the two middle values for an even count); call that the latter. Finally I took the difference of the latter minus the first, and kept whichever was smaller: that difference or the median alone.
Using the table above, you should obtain -2.2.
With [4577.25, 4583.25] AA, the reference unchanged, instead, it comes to -1.1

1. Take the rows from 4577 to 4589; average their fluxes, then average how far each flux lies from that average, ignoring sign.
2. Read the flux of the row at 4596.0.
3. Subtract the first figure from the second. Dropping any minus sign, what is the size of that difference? 11.6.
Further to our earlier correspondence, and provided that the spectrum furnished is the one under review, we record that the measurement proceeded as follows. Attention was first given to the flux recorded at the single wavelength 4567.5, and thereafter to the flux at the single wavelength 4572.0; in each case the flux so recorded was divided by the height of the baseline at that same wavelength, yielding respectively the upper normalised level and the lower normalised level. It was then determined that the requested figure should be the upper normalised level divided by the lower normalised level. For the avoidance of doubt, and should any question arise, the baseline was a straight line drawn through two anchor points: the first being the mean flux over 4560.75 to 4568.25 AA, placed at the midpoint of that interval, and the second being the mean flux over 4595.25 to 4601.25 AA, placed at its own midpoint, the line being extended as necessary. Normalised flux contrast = 1.04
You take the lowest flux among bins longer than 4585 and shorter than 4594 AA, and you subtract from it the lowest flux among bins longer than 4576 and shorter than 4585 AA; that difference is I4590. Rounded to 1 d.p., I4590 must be -1.4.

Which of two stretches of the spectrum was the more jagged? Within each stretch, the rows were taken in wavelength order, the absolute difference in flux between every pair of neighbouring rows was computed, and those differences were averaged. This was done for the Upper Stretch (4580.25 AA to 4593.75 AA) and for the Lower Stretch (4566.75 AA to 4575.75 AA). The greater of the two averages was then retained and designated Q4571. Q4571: 1.42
